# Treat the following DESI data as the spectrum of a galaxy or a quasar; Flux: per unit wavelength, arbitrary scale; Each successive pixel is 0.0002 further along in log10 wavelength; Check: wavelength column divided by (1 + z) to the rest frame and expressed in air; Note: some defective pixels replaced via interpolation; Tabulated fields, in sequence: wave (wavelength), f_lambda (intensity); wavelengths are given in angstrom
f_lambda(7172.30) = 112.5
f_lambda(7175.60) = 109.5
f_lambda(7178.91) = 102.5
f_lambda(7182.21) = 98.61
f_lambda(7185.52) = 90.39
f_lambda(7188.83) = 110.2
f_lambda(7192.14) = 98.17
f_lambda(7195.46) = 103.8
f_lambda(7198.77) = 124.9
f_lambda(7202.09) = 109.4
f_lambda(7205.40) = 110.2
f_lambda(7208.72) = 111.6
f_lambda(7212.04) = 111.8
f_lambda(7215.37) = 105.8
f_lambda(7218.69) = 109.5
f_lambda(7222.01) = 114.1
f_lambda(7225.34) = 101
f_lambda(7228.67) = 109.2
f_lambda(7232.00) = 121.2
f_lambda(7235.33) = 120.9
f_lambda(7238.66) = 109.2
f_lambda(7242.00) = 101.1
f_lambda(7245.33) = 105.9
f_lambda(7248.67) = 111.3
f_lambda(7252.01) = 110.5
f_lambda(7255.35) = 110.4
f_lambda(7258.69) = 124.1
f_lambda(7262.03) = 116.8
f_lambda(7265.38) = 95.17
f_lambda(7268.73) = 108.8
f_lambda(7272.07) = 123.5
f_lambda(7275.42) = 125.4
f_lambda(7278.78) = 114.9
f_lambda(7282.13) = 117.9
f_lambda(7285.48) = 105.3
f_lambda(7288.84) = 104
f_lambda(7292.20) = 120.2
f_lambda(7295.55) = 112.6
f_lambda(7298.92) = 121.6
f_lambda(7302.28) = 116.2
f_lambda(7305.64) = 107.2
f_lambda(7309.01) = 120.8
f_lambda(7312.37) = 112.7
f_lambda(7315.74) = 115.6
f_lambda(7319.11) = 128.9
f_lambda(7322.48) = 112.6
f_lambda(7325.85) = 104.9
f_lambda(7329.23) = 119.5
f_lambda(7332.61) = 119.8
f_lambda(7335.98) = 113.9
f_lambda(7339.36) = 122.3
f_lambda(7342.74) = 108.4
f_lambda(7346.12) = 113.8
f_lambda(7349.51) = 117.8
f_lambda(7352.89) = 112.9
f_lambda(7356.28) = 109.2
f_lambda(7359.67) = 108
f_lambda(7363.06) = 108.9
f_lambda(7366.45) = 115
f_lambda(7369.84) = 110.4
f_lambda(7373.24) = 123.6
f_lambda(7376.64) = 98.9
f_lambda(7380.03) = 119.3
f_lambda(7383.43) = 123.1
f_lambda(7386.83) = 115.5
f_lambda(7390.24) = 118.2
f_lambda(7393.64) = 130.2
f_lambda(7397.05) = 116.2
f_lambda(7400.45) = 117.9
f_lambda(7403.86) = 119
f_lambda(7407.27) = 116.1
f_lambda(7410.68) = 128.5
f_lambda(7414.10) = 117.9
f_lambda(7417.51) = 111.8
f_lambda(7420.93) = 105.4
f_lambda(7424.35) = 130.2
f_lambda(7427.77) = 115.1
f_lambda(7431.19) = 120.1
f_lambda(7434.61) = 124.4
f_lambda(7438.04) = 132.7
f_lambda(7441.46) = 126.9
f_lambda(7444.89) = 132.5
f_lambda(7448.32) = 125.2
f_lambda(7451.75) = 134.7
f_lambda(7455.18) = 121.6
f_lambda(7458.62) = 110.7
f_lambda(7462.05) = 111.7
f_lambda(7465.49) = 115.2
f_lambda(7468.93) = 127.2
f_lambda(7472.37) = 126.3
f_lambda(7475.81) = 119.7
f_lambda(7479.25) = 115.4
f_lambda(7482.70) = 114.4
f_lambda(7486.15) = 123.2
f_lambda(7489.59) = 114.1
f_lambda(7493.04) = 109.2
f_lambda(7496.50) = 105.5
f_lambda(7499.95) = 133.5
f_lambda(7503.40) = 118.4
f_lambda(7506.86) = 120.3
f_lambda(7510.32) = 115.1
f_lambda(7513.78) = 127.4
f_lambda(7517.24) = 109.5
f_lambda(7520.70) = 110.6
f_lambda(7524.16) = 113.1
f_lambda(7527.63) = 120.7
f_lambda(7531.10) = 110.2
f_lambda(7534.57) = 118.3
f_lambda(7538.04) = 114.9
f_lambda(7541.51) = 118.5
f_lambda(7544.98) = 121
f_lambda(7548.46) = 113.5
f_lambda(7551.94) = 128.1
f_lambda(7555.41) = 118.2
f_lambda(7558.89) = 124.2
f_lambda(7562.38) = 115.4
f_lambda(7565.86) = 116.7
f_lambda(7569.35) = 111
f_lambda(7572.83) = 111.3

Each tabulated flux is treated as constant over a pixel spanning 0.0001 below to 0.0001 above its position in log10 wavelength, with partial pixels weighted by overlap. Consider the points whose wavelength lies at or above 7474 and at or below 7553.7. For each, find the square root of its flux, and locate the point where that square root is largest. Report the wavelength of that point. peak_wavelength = 7499.95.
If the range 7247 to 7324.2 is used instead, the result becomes 7319.11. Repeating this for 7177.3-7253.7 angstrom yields 7198.77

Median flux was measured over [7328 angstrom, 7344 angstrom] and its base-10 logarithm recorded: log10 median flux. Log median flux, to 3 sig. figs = 2.08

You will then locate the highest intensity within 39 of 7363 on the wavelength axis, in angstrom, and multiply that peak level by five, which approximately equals 651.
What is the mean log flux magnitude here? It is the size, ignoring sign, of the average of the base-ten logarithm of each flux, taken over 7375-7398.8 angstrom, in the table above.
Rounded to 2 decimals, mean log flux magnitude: 2.07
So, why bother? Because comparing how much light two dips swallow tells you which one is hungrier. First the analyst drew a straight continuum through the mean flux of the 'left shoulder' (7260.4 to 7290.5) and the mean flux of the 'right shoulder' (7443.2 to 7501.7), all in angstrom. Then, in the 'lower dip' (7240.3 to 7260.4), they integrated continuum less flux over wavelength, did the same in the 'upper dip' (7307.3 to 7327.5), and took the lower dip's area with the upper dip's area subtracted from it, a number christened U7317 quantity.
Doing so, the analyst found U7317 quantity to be 56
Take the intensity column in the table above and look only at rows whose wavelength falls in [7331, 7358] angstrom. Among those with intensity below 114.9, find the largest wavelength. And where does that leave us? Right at 7356.28 angstrom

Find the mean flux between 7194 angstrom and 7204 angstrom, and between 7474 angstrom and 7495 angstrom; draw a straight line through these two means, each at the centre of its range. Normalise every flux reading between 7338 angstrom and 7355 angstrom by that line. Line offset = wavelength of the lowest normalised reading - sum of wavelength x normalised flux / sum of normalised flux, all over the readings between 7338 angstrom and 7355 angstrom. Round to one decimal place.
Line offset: -3.3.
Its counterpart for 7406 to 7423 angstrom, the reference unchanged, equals 7.1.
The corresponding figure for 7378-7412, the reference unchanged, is -8.6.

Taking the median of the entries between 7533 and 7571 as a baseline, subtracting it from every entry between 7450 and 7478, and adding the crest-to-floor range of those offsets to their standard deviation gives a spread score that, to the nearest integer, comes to 32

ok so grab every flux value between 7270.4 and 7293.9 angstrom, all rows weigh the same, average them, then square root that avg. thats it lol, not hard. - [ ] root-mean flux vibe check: 10.77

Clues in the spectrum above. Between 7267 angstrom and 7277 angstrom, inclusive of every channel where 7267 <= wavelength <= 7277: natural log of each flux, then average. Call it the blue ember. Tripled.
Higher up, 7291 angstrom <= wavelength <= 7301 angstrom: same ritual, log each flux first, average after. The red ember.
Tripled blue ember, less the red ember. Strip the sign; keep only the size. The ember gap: 9.57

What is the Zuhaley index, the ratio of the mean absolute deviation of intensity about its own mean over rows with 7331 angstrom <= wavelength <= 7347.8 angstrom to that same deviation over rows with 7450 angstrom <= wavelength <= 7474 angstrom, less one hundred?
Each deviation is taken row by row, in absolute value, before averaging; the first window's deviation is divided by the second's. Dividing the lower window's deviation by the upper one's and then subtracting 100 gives -99.4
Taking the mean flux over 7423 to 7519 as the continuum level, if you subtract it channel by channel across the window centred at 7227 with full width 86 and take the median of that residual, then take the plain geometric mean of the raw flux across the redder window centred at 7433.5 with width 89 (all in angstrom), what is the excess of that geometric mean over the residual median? 132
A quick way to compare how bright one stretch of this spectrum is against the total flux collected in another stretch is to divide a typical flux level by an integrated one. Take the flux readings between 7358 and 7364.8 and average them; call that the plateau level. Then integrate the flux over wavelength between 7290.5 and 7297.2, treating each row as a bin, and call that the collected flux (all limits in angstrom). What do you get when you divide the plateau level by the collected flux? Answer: 0.139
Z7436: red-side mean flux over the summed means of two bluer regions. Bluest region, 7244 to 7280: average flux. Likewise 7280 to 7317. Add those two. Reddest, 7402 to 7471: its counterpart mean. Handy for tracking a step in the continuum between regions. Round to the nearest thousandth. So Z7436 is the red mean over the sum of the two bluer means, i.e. 0.534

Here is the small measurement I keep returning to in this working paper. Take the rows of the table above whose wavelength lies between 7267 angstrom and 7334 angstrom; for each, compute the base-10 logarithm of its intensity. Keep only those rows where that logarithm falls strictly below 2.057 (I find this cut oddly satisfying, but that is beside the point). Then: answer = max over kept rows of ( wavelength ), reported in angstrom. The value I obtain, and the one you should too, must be 7325.85 angstrom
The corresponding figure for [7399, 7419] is 7417.51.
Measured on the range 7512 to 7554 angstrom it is 7548.46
